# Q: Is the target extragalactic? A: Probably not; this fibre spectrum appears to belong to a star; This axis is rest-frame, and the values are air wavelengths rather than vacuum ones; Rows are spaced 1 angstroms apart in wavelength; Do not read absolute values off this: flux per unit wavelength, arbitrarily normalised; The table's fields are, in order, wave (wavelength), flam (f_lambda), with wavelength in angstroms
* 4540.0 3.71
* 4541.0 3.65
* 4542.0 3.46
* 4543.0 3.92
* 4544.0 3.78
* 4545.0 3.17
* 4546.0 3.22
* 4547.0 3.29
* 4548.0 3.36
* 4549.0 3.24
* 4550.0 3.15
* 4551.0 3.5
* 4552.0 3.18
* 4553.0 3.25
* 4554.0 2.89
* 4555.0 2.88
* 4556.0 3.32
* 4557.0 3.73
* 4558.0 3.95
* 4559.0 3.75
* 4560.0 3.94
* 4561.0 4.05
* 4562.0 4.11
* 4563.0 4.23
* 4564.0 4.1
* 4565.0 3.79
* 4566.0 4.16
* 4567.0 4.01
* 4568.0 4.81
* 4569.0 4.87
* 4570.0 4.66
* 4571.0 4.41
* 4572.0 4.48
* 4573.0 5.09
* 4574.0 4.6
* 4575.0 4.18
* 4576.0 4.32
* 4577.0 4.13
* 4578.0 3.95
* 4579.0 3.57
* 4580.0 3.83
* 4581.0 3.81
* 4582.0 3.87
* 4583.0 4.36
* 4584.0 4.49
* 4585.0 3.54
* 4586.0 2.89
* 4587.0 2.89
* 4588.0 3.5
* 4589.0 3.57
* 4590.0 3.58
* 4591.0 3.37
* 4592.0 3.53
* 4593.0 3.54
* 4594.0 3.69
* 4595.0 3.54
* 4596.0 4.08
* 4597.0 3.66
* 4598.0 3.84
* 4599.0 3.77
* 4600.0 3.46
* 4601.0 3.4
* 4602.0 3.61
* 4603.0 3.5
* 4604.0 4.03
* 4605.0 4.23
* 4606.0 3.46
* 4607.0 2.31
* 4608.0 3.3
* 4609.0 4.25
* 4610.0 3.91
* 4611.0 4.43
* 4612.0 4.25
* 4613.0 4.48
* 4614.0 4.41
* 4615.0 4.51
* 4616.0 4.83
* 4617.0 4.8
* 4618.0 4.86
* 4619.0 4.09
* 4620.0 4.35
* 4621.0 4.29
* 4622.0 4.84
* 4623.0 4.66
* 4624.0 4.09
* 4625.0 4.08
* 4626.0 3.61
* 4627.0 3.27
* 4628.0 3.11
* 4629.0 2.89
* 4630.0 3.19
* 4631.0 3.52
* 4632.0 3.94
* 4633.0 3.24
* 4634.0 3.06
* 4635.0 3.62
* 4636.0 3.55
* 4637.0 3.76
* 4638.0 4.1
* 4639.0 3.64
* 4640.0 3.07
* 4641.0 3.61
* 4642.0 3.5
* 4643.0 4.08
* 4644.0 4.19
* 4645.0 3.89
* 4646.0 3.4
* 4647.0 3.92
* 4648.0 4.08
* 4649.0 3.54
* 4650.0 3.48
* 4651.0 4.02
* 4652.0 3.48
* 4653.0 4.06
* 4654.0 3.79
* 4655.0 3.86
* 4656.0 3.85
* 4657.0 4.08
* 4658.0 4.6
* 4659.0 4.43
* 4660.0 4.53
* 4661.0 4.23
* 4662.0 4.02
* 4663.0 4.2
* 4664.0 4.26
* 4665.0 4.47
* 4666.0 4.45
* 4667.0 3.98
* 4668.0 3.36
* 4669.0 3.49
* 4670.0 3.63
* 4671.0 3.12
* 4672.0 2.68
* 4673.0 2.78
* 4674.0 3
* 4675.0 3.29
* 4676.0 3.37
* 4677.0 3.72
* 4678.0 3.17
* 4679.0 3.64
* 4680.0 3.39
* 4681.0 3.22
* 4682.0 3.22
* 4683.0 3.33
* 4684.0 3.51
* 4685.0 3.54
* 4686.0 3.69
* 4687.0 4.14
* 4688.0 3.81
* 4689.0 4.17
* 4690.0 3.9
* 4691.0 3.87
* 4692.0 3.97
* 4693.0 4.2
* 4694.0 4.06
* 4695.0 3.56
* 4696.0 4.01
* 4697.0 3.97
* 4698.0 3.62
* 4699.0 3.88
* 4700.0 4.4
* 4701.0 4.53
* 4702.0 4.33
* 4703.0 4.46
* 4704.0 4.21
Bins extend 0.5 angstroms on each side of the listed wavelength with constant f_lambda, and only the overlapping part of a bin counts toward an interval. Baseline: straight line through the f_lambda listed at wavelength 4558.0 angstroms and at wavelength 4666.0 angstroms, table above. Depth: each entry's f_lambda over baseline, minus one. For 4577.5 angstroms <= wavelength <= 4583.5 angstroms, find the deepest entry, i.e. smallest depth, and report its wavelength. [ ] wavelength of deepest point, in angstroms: 4579.0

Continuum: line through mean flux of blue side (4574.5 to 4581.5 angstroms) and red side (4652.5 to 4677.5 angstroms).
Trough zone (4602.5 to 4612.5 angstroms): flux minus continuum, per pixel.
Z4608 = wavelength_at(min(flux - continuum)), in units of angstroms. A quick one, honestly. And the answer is 4607.0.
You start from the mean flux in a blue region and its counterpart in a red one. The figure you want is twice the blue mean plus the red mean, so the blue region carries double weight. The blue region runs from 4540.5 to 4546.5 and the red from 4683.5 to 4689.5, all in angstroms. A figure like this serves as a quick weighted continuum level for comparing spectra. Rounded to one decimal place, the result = 10.9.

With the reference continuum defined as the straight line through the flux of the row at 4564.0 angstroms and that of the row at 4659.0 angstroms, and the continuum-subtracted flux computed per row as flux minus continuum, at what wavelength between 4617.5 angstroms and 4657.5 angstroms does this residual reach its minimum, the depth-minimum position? 4629.0 angstroms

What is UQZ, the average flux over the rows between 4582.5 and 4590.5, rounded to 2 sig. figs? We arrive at 3.6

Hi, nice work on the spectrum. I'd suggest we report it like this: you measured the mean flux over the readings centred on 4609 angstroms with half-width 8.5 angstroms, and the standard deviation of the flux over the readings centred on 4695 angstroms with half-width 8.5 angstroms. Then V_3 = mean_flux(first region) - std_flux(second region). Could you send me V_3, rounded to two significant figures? 3.7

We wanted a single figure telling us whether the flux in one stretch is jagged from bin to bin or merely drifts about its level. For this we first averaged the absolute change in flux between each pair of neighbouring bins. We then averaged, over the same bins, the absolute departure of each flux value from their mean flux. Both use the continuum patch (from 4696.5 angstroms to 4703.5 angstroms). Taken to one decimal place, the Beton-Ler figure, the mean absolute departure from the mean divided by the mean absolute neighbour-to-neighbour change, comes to 1.1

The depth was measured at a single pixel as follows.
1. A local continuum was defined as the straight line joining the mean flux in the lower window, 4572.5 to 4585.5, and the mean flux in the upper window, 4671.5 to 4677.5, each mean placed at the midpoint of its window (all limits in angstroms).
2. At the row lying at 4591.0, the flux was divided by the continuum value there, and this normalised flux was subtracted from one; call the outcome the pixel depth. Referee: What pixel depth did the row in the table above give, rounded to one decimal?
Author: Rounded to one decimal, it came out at 0.2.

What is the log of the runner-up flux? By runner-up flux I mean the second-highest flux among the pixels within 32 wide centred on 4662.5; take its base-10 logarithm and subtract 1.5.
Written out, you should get -0.84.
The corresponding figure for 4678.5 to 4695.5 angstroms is -0.88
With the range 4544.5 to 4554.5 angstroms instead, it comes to -0.97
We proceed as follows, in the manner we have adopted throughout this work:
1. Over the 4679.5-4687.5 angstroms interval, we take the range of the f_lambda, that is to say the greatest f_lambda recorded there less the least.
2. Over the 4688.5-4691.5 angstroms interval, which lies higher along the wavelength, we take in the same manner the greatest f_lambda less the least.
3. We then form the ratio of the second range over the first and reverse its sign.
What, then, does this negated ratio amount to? -0.33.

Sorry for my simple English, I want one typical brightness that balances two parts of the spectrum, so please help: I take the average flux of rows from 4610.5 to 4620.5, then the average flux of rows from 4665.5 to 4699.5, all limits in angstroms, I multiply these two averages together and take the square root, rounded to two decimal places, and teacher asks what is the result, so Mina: 4.03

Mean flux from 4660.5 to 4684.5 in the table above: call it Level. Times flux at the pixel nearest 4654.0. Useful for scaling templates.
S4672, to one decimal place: 13.5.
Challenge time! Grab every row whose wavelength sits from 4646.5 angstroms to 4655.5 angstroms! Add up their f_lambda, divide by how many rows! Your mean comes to 3.8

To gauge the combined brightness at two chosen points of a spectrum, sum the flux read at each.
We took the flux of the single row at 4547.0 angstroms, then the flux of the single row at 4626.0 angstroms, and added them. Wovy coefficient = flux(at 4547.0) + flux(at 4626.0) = 6.9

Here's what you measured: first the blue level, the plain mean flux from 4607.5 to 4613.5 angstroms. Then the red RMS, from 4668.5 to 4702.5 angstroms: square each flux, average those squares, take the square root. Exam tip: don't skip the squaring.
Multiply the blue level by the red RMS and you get 15.1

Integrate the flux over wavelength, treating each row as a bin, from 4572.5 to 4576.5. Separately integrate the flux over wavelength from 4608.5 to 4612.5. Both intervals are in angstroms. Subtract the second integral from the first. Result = 1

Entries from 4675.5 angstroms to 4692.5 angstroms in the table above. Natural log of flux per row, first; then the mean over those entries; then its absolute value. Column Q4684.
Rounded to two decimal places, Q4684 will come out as 1.28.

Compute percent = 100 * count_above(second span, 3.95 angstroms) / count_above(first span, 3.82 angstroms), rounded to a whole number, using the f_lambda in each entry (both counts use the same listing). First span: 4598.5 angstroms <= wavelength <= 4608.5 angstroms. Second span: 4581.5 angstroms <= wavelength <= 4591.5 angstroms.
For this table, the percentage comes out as 100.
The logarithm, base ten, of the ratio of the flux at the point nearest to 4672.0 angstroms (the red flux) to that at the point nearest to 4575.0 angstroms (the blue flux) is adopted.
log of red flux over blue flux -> -0.19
